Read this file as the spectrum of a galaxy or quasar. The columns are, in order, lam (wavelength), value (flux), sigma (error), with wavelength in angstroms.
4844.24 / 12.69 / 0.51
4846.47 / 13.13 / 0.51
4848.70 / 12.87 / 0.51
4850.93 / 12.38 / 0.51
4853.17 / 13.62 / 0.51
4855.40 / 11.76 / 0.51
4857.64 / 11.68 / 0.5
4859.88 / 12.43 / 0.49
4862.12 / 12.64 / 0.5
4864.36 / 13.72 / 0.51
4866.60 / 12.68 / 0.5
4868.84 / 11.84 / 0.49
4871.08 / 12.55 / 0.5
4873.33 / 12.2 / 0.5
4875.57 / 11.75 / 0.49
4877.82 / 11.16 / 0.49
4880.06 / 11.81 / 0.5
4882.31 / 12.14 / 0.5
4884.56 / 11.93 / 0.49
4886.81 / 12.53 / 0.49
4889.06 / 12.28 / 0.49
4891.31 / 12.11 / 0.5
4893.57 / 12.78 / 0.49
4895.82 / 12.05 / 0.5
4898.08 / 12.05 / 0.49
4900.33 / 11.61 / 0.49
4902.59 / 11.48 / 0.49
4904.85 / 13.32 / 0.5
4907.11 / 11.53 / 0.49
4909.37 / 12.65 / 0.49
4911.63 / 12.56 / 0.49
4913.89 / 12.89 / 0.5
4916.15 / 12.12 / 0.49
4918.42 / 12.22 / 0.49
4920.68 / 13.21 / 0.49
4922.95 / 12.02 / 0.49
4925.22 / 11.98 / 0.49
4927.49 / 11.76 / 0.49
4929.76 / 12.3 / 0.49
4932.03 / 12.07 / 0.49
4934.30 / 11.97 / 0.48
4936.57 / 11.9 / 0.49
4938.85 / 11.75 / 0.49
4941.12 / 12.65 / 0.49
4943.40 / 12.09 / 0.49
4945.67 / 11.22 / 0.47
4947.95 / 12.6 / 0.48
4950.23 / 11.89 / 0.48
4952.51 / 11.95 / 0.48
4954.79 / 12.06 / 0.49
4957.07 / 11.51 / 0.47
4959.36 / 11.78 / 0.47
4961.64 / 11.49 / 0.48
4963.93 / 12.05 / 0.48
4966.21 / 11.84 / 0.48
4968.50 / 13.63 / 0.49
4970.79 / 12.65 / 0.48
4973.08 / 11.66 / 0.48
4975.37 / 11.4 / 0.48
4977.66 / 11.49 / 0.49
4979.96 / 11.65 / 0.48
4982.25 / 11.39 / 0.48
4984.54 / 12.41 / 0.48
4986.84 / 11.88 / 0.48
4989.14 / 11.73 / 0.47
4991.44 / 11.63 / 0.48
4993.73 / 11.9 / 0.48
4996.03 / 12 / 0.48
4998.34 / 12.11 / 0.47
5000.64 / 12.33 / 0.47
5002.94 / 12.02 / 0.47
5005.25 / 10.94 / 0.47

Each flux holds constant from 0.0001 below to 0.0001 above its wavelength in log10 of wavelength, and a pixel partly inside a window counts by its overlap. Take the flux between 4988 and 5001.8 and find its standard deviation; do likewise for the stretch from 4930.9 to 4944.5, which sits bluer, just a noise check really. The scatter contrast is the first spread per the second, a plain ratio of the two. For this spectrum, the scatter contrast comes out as 0.83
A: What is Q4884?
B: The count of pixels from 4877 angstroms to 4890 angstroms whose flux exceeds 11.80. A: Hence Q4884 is 5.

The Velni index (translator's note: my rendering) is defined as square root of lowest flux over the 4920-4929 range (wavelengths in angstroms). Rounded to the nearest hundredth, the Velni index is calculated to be 3.43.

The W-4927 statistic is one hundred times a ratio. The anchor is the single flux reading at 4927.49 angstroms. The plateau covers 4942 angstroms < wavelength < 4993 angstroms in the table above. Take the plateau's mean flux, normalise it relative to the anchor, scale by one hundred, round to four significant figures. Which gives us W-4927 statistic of 101.3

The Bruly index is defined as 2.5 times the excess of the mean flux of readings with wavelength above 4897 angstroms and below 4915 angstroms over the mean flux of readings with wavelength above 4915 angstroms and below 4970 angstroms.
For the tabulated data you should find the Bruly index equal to 0.44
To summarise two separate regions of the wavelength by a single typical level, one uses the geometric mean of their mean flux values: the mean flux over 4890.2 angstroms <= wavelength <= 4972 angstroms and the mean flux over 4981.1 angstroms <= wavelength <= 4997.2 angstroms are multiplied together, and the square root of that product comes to 12.0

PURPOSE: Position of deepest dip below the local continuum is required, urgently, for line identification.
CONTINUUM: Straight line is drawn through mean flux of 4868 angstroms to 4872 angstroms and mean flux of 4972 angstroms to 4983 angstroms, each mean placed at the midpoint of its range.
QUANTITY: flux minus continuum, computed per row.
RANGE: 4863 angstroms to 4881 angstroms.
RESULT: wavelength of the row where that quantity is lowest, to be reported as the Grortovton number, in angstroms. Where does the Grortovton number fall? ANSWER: 4877.82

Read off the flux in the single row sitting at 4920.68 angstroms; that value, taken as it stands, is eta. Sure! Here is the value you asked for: 13.21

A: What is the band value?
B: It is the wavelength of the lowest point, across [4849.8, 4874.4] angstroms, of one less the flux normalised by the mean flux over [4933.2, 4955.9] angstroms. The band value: 4864.36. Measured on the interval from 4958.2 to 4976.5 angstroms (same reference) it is 4968.50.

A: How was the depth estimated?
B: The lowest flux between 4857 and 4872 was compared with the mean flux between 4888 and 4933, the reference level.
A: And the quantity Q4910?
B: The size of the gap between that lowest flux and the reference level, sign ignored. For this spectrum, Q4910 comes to 0.57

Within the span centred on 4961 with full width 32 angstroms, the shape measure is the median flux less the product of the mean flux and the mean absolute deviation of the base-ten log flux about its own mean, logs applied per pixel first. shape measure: 11.68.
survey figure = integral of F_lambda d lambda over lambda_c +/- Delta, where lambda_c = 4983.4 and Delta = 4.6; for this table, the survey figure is 109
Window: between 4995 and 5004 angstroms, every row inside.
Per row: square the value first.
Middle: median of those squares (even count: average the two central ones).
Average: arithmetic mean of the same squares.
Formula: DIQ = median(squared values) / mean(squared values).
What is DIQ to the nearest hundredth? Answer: 0.99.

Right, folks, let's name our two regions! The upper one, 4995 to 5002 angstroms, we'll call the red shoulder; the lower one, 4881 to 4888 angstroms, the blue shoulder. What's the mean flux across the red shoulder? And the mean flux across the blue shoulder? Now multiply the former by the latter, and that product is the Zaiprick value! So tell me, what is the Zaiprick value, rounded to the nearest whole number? 148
